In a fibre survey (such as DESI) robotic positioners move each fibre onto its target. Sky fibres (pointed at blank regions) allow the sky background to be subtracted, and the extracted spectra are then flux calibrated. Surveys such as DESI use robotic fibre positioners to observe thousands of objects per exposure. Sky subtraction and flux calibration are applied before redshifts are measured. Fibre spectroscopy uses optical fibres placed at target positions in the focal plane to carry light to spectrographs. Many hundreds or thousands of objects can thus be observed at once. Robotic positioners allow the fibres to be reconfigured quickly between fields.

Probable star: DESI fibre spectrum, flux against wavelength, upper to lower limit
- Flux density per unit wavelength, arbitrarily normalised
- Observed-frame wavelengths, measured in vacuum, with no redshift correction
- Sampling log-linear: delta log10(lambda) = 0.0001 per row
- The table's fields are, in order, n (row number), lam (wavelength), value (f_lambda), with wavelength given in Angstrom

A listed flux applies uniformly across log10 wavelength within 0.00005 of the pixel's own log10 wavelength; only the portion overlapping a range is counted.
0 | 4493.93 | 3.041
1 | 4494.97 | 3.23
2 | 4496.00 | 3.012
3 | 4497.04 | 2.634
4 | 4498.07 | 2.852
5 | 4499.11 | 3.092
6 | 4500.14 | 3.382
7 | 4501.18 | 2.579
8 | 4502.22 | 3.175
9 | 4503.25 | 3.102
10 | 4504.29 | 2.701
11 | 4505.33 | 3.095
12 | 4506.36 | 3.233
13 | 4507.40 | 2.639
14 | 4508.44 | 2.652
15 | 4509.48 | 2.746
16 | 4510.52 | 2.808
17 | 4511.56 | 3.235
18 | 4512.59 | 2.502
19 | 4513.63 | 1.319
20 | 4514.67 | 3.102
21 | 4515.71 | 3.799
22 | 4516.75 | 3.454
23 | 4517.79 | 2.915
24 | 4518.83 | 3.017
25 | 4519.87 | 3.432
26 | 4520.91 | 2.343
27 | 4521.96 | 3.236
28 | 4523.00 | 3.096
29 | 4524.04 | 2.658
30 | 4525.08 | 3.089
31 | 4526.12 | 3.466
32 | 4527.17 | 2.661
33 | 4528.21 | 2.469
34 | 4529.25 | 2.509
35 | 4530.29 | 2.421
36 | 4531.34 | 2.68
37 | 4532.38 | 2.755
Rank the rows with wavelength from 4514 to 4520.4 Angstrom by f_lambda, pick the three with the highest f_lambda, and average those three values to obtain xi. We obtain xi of 3.56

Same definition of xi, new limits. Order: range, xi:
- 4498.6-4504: 3.22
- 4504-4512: 3.19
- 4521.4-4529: 3.27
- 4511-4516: 3.38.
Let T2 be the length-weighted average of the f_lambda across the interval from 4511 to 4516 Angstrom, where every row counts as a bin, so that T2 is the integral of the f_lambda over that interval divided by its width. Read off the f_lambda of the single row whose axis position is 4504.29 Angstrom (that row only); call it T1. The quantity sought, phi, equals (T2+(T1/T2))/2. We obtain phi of 1.87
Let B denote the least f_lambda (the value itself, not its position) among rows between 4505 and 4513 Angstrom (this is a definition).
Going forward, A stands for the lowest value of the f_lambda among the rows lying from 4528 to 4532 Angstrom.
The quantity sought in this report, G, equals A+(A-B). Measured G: 2.3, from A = 2.421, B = 2.502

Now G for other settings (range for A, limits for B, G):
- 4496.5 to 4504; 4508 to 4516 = 3.8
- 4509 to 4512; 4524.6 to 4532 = 3.1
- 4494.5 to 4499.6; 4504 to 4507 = 2.6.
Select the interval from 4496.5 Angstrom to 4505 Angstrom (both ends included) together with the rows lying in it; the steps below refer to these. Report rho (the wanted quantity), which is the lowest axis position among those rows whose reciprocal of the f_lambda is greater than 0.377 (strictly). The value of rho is 4497.04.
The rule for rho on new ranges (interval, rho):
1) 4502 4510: 4507.40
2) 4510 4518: 4512.59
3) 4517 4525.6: 4520.91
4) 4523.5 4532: 4528.21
